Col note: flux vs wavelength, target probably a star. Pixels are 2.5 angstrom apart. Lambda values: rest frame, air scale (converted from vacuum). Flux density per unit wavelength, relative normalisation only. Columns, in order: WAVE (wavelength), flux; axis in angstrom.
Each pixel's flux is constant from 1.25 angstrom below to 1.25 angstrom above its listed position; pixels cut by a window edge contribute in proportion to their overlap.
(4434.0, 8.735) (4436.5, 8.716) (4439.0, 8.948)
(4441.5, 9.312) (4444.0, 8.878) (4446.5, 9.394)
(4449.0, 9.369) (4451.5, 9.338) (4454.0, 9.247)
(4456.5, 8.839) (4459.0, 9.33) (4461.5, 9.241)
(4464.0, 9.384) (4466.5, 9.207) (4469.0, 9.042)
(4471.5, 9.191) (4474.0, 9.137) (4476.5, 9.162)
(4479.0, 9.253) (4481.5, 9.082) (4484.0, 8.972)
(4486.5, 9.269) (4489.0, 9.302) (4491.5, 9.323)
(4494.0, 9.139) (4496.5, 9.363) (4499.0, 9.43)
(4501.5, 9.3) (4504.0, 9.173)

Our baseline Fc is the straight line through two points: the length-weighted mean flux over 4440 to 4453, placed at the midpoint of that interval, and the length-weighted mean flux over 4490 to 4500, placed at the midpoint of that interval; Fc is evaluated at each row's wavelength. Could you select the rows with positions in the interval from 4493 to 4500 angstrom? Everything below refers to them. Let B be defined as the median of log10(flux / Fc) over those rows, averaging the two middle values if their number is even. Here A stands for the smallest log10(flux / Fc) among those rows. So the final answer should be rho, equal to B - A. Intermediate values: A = -0.008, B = 0.002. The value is 0.010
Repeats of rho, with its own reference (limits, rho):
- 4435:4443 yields 0.011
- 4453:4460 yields 0.020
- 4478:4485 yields 0.005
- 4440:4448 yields 0.021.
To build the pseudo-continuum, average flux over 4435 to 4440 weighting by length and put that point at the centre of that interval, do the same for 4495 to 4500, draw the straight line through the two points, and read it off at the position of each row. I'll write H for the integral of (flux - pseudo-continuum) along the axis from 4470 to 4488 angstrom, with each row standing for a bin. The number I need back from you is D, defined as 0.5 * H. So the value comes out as -0.5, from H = -1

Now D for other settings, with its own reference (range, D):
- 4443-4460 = 2.1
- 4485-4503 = -0.5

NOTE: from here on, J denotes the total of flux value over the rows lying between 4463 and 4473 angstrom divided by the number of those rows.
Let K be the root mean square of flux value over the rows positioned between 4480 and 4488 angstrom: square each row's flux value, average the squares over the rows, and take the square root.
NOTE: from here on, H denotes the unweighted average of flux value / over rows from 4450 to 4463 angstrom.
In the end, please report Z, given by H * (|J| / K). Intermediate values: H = 9.20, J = 9.21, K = 9.11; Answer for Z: 9.30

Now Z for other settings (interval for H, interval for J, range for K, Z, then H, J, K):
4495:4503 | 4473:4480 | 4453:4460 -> 9.41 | 9.36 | 9.18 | 9.14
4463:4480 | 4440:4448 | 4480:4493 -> 9.20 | 9.20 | 9.19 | 9.19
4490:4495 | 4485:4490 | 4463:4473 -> 9.31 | 9.23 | 9.29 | 9.21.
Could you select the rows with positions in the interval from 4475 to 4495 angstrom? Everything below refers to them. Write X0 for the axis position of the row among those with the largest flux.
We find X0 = 4491.5 angstrom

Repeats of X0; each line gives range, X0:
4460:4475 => 4464.0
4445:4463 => 4446.5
